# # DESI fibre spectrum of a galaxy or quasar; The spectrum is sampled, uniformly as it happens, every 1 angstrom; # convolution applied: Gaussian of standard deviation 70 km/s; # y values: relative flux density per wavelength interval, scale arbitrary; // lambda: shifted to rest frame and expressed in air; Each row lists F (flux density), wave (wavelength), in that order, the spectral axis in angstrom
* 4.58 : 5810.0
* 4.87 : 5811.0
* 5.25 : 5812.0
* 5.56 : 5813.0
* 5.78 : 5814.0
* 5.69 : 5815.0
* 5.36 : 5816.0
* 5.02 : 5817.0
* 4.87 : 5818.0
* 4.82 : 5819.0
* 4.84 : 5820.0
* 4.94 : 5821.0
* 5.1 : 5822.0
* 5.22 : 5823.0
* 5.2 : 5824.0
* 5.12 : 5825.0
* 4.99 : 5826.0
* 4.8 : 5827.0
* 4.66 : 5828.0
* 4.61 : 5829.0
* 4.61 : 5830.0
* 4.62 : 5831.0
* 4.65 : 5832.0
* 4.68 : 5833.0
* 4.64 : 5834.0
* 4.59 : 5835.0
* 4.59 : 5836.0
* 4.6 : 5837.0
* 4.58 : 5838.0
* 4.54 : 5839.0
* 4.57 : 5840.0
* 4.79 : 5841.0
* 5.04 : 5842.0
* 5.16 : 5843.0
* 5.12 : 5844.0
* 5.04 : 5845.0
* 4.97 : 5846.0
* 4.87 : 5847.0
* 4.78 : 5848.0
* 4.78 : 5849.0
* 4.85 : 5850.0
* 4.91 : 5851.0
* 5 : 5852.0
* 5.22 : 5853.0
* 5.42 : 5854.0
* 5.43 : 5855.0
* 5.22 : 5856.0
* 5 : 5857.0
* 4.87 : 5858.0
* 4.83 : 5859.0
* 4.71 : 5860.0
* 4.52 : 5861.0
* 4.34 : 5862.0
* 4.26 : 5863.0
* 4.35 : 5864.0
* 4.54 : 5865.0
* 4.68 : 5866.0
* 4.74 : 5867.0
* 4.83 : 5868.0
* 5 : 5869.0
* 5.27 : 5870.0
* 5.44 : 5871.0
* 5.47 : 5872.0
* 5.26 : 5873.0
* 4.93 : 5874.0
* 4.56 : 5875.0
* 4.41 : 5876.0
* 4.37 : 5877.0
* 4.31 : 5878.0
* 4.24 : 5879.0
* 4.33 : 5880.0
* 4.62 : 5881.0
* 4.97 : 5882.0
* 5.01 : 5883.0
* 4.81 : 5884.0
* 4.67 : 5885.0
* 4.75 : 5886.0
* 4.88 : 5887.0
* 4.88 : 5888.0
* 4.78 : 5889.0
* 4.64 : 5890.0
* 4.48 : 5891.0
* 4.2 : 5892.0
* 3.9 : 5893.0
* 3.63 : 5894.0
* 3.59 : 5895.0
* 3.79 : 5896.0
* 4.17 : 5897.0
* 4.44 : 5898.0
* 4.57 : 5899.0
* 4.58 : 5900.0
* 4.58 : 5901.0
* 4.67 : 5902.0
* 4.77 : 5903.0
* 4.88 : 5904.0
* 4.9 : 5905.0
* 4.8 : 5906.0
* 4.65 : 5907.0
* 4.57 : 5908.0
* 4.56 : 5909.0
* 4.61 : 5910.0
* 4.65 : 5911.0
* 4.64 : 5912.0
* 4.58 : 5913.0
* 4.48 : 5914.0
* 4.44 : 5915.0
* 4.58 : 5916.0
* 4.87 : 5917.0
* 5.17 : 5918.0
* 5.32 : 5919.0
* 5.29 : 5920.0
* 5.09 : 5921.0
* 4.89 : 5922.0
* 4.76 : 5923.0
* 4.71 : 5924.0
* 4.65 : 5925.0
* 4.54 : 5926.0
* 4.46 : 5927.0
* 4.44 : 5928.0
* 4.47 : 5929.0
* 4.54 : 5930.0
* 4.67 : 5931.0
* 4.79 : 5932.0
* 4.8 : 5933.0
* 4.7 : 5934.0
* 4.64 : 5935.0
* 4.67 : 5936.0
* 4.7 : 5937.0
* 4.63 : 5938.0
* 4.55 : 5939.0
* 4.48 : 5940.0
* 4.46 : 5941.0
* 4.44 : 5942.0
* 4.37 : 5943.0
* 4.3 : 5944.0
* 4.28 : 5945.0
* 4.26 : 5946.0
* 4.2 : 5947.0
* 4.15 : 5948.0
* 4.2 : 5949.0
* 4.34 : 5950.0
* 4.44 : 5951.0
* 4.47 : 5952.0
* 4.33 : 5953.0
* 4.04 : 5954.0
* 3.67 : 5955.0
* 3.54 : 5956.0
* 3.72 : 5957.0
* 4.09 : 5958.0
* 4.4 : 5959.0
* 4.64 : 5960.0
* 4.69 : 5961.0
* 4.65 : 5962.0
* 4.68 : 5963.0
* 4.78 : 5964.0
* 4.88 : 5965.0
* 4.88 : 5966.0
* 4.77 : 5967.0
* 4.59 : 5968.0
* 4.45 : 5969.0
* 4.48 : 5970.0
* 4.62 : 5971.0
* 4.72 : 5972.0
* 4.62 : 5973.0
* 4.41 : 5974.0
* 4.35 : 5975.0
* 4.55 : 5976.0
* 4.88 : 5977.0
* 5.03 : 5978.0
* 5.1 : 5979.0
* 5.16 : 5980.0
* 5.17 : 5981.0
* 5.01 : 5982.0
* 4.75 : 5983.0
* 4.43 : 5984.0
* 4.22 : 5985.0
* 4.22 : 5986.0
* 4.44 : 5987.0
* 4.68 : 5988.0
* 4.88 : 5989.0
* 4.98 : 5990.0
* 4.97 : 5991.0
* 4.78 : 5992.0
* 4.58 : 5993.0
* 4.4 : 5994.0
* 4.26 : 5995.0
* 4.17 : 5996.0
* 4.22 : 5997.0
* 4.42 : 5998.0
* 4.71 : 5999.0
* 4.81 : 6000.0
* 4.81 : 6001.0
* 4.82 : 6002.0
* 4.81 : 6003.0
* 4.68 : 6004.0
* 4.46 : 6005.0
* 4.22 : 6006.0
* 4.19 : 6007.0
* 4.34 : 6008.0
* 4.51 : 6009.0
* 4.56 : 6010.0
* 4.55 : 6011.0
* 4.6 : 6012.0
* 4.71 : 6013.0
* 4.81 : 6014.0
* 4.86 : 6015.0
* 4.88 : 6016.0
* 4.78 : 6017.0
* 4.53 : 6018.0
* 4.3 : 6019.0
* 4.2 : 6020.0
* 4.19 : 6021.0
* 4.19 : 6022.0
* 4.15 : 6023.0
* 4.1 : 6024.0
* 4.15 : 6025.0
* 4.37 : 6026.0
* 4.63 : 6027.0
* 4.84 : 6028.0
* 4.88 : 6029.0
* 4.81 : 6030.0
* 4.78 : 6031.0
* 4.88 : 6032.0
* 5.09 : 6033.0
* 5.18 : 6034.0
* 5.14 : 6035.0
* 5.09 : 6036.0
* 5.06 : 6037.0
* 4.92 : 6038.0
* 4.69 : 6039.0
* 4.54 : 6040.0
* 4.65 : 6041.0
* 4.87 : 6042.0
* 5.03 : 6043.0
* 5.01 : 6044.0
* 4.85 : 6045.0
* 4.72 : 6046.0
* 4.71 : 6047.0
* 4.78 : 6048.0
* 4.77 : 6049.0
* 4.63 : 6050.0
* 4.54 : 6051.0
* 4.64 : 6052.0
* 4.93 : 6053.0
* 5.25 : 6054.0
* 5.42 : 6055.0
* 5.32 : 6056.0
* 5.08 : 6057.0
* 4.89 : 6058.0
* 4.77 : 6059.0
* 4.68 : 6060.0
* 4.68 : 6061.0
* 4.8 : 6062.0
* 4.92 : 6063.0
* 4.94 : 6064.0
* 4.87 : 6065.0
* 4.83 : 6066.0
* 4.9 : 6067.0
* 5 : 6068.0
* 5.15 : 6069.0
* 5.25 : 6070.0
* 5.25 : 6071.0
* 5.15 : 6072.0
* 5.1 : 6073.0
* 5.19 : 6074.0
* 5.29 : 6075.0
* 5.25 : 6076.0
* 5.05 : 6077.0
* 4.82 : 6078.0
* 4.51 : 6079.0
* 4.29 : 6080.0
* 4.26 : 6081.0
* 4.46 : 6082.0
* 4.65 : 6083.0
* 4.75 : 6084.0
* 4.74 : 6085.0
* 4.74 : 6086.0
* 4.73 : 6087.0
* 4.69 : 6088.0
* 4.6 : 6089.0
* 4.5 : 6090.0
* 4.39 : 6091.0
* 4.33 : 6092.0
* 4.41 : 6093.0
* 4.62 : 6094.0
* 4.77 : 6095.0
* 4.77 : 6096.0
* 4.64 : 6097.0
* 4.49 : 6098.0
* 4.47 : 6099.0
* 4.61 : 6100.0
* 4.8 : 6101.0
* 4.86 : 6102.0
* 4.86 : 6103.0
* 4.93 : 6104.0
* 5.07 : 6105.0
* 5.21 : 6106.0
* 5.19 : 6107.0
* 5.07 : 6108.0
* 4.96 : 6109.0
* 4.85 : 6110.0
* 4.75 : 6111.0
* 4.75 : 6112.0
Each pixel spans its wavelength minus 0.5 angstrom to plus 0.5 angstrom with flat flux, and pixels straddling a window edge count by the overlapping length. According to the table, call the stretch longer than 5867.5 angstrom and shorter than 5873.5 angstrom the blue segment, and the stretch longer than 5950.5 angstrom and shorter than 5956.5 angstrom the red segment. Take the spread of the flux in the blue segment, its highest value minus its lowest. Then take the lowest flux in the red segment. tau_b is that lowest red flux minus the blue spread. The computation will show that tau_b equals 2.9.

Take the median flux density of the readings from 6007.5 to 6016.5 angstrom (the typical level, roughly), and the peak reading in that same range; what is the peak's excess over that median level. 0.28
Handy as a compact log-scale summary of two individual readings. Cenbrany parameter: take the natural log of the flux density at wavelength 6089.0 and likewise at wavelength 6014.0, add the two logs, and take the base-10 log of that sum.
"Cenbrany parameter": 0.491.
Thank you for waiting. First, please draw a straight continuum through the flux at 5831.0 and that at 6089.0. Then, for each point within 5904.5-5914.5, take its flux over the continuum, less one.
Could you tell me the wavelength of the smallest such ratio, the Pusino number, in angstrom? 5914.0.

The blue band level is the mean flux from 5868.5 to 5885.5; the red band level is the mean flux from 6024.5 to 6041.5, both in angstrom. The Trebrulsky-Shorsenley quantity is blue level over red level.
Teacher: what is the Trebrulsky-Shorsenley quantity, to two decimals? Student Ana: 1.00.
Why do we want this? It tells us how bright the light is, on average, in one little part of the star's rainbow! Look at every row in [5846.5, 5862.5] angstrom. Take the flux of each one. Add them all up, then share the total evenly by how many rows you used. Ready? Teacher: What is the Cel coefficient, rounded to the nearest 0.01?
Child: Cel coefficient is 4.92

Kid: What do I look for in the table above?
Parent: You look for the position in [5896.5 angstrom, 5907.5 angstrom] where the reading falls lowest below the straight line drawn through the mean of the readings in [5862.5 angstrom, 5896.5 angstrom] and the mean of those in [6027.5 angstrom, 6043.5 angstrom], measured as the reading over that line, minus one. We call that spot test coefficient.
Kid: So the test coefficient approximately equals 5897.0 angstrom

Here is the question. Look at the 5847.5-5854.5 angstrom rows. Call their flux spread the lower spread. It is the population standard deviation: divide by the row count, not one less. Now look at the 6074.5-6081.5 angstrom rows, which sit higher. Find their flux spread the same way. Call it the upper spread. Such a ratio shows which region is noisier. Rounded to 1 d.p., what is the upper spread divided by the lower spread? 1.8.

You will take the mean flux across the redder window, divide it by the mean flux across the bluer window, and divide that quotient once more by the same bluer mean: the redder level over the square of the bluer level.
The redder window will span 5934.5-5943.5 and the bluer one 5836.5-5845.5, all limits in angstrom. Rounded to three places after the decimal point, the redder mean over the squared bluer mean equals 0.195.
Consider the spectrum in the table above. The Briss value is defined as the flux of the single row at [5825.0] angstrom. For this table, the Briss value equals 5.12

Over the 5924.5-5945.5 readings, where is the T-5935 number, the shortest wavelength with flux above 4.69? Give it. 5932.0 angstrom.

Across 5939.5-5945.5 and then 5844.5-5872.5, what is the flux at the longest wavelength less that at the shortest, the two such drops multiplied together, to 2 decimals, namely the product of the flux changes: -0.09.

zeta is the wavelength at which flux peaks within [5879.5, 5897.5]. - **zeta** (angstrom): 5883.0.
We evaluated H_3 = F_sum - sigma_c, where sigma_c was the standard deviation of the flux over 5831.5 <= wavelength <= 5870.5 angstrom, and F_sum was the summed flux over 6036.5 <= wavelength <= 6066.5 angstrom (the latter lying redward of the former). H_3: 146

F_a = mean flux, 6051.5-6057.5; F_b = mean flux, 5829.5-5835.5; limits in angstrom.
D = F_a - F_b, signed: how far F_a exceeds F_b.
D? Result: 0.5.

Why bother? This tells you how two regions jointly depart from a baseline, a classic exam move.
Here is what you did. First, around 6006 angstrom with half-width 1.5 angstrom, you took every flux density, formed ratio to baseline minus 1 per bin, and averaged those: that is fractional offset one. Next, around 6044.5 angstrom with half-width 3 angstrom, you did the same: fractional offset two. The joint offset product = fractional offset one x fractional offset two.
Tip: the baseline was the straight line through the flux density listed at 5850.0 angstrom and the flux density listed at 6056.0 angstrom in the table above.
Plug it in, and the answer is 0.014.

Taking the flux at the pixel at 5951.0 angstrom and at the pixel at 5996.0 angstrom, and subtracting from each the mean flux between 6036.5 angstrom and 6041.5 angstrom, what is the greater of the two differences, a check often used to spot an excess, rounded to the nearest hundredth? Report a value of -0.33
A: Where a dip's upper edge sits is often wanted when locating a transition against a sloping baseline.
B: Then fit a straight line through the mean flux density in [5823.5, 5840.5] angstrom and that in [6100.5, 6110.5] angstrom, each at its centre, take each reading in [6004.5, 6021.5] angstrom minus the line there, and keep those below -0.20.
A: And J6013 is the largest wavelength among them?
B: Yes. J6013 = 6021.0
